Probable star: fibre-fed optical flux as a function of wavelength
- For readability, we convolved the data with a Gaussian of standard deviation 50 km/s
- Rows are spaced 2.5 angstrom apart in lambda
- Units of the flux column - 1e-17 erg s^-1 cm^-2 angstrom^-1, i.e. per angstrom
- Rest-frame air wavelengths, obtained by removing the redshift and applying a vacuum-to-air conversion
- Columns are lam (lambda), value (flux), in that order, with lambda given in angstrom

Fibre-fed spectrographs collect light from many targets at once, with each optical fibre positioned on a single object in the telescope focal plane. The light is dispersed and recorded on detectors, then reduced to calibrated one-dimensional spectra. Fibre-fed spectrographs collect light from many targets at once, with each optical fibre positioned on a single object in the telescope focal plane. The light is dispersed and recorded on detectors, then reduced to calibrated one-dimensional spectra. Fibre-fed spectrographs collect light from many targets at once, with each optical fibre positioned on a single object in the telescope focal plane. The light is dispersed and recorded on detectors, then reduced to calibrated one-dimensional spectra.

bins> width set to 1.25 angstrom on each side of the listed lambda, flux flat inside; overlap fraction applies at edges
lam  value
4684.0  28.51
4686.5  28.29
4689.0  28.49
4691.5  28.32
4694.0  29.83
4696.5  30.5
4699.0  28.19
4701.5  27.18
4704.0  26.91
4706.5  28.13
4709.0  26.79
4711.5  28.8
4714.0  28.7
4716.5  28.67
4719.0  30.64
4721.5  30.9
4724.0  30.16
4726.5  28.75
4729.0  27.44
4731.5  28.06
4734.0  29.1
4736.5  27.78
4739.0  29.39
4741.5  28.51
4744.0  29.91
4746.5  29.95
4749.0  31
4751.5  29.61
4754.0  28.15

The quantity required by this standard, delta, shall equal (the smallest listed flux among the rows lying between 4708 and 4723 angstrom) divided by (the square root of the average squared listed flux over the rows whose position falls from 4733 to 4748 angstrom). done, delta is 0.92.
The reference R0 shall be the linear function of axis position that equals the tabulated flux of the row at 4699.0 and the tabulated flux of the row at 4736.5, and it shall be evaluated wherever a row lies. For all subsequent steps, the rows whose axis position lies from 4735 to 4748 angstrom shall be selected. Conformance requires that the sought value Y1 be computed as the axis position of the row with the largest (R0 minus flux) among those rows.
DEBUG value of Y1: 4736.5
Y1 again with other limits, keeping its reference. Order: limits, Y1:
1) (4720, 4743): 4729.0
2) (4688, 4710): 4709.0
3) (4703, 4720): 4709.0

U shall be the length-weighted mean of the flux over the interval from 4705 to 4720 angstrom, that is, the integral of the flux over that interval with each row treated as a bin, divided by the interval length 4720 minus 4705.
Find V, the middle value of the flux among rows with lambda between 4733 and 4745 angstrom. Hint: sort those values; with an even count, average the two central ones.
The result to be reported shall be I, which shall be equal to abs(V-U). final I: 0.5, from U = 28.6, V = 29.1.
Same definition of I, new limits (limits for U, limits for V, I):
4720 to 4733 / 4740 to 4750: 0.8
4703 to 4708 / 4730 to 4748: 1.6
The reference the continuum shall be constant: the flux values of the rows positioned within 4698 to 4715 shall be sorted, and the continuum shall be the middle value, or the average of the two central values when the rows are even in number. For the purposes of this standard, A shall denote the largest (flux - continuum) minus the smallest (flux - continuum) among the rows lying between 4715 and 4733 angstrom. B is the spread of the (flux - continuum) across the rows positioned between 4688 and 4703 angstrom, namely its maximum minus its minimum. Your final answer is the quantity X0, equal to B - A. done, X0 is -0.14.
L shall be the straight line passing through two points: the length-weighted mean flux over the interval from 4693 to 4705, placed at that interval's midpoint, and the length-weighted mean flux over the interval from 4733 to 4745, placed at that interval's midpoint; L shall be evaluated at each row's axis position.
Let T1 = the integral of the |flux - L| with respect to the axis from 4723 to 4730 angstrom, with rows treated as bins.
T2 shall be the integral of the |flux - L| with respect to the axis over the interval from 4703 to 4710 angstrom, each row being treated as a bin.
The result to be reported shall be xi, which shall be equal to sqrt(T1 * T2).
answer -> 8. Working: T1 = 6.3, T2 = 9.1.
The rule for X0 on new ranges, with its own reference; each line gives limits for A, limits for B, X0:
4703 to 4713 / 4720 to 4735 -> 1.45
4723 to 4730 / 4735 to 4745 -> -0.59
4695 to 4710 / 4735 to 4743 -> -2.10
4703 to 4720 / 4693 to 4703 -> -0.53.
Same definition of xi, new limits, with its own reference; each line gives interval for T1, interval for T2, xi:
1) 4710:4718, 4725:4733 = 3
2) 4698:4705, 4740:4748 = 7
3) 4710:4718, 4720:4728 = 4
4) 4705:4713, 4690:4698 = 8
